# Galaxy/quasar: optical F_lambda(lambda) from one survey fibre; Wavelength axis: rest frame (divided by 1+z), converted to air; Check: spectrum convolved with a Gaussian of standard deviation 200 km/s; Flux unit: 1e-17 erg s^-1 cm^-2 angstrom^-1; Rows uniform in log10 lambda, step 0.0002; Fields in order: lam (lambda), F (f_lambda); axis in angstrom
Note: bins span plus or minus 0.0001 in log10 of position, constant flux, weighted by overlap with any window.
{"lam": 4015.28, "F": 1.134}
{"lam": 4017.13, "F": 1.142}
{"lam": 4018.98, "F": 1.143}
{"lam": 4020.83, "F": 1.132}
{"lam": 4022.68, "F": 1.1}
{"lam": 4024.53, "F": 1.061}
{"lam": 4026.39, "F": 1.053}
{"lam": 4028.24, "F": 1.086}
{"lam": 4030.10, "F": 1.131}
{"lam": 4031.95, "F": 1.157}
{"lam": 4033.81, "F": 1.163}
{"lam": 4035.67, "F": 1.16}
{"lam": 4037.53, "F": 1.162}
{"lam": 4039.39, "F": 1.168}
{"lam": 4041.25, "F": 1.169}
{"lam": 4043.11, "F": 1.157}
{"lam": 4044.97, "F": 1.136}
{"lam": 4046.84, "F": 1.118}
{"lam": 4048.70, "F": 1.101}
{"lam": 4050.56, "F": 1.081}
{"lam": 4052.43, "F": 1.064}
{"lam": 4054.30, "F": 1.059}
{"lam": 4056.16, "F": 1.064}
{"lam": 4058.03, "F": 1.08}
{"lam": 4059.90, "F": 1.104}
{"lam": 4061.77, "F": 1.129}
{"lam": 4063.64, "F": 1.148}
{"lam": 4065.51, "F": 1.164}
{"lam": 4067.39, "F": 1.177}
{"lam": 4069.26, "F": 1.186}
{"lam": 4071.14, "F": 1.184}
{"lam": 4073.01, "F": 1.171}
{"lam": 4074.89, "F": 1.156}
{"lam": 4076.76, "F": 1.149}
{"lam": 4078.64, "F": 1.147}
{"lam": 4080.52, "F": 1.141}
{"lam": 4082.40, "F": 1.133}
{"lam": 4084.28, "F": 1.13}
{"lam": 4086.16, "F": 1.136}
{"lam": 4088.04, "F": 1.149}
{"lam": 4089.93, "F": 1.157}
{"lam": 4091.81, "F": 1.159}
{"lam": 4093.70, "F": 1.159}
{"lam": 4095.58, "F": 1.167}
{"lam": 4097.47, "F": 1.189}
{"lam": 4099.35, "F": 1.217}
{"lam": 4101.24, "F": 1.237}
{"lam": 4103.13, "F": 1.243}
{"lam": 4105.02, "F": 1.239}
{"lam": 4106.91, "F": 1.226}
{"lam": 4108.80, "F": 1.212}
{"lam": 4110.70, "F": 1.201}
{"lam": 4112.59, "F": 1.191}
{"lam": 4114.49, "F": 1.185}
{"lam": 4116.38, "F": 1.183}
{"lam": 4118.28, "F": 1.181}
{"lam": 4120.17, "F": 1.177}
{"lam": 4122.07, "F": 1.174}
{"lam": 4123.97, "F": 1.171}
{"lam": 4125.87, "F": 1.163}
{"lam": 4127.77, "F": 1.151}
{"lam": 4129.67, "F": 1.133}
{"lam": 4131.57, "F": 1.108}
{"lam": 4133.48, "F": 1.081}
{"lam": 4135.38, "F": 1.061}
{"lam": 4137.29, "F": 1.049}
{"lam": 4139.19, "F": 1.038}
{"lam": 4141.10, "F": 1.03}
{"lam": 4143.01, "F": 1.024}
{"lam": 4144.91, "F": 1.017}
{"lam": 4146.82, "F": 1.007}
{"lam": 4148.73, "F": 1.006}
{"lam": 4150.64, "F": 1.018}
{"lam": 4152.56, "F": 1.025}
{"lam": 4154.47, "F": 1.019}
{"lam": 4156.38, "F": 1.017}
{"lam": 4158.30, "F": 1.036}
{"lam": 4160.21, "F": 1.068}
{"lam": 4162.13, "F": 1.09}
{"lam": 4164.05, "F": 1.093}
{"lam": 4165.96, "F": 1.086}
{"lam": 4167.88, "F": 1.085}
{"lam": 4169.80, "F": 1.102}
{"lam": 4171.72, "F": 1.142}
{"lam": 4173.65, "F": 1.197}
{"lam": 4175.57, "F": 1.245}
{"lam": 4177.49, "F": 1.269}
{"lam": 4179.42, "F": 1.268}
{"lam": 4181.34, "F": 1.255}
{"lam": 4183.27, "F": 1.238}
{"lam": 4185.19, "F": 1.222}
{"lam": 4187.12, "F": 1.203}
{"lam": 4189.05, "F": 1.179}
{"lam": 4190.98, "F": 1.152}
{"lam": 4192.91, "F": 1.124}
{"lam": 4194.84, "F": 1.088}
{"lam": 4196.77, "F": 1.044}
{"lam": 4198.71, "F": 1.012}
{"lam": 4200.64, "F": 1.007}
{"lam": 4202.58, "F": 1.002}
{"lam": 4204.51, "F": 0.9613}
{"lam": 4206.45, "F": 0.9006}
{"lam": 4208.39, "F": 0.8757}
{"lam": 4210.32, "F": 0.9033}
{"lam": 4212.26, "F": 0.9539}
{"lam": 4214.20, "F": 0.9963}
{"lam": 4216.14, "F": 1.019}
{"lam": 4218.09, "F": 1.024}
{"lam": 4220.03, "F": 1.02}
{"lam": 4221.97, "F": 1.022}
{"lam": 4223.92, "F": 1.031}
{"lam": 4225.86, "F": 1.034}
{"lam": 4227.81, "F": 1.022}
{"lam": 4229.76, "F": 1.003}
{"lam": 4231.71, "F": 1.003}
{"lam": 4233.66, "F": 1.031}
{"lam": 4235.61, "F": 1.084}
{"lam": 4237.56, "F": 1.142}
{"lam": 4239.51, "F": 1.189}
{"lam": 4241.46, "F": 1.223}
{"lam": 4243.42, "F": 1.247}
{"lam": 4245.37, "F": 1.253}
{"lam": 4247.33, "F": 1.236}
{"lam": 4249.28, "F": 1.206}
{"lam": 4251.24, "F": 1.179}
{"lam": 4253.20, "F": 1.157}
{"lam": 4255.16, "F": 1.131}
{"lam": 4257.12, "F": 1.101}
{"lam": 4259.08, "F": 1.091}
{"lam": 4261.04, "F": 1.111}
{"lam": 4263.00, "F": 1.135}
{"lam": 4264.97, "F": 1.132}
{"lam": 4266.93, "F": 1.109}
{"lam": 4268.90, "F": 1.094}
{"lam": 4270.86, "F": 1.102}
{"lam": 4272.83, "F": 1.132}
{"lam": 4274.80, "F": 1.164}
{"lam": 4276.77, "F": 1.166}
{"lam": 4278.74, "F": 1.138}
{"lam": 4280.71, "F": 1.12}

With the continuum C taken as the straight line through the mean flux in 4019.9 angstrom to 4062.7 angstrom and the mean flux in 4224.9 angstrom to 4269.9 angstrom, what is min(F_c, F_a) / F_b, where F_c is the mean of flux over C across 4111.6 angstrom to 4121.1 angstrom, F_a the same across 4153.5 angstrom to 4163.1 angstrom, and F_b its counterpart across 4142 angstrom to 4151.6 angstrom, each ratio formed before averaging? 1.03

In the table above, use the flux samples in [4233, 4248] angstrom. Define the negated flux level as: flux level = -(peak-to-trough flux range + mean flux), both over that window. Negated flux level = -1.40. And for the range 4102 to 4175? -1.35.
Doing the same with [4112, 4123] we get -1.20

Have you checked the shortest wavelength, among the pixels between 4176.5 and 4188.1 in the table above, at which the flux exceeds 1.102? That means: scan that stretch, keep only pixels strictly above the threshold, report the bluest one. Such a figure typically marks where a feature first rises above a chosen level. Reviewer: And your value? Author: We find 4177.49 angstrom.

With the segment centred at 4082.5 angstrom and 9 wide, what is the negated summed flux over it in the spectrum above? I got -5.7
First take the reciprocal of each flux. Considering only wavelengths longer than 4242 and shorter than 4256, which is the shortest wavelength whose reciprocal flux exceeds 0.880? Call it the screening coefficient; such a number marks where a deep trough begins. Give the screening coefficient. 4255.16 angstrom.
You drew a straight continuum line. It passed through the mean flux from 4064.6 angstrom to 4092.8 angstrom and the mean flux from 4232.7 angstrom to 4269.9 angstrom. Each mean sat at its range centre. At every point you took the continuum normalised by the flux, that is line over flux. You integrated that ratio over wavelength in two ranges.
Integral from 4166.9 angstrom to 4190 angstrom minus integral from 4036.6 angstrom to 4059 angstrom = -1.1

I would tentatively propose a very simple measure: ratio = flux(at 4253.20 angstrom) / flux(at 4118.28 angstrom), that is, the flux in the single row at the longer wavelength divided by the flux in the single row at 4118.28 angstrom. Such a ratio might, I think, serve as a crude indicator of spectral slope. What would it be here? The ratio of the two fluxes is 0.98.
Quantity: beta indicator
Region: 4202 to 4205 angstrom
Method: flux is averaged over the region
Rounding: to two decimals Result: 0.98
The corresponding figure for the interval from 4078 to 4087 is 1.14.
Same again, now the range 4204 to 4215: 0.93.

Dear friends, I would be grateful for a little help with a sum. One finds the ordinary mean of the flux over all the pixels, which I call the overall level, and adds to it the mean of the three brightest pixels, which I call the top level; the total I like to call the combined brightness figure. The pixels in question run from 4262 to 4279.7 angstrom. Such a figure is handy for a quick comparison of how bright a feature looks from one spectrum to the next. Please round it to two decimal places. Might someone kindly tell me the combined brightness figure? 2.29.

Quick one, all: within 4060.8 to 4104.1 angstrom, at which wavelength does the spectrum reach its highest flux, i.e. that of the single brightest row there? 4103.13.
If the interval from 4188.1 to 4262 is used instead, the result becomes 4245.37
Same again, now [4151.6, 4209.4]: 4177.49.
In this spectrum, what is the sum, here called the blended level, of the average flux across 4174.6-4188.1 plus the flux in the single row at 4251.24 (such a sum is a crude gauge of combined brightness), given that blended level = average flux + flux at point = 2.42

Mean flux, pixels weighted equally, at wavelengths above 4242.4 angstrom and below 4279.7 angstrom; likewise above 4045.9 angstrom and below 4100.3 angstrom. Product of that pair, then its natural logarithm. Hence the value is 0.271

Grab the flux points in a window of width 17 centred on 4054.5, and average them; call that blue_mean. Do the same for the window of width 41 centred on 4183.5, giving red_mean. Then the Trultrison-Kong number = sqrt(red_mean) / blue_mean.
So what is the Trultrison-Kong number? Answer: 0.98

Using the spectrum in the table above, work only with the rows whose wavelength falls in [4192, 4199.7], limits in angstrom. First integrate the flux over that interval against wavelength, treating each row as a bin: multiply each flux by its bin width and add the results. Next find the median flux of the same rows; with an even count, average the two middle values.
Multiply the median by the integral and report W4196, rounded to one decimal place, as 8.8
